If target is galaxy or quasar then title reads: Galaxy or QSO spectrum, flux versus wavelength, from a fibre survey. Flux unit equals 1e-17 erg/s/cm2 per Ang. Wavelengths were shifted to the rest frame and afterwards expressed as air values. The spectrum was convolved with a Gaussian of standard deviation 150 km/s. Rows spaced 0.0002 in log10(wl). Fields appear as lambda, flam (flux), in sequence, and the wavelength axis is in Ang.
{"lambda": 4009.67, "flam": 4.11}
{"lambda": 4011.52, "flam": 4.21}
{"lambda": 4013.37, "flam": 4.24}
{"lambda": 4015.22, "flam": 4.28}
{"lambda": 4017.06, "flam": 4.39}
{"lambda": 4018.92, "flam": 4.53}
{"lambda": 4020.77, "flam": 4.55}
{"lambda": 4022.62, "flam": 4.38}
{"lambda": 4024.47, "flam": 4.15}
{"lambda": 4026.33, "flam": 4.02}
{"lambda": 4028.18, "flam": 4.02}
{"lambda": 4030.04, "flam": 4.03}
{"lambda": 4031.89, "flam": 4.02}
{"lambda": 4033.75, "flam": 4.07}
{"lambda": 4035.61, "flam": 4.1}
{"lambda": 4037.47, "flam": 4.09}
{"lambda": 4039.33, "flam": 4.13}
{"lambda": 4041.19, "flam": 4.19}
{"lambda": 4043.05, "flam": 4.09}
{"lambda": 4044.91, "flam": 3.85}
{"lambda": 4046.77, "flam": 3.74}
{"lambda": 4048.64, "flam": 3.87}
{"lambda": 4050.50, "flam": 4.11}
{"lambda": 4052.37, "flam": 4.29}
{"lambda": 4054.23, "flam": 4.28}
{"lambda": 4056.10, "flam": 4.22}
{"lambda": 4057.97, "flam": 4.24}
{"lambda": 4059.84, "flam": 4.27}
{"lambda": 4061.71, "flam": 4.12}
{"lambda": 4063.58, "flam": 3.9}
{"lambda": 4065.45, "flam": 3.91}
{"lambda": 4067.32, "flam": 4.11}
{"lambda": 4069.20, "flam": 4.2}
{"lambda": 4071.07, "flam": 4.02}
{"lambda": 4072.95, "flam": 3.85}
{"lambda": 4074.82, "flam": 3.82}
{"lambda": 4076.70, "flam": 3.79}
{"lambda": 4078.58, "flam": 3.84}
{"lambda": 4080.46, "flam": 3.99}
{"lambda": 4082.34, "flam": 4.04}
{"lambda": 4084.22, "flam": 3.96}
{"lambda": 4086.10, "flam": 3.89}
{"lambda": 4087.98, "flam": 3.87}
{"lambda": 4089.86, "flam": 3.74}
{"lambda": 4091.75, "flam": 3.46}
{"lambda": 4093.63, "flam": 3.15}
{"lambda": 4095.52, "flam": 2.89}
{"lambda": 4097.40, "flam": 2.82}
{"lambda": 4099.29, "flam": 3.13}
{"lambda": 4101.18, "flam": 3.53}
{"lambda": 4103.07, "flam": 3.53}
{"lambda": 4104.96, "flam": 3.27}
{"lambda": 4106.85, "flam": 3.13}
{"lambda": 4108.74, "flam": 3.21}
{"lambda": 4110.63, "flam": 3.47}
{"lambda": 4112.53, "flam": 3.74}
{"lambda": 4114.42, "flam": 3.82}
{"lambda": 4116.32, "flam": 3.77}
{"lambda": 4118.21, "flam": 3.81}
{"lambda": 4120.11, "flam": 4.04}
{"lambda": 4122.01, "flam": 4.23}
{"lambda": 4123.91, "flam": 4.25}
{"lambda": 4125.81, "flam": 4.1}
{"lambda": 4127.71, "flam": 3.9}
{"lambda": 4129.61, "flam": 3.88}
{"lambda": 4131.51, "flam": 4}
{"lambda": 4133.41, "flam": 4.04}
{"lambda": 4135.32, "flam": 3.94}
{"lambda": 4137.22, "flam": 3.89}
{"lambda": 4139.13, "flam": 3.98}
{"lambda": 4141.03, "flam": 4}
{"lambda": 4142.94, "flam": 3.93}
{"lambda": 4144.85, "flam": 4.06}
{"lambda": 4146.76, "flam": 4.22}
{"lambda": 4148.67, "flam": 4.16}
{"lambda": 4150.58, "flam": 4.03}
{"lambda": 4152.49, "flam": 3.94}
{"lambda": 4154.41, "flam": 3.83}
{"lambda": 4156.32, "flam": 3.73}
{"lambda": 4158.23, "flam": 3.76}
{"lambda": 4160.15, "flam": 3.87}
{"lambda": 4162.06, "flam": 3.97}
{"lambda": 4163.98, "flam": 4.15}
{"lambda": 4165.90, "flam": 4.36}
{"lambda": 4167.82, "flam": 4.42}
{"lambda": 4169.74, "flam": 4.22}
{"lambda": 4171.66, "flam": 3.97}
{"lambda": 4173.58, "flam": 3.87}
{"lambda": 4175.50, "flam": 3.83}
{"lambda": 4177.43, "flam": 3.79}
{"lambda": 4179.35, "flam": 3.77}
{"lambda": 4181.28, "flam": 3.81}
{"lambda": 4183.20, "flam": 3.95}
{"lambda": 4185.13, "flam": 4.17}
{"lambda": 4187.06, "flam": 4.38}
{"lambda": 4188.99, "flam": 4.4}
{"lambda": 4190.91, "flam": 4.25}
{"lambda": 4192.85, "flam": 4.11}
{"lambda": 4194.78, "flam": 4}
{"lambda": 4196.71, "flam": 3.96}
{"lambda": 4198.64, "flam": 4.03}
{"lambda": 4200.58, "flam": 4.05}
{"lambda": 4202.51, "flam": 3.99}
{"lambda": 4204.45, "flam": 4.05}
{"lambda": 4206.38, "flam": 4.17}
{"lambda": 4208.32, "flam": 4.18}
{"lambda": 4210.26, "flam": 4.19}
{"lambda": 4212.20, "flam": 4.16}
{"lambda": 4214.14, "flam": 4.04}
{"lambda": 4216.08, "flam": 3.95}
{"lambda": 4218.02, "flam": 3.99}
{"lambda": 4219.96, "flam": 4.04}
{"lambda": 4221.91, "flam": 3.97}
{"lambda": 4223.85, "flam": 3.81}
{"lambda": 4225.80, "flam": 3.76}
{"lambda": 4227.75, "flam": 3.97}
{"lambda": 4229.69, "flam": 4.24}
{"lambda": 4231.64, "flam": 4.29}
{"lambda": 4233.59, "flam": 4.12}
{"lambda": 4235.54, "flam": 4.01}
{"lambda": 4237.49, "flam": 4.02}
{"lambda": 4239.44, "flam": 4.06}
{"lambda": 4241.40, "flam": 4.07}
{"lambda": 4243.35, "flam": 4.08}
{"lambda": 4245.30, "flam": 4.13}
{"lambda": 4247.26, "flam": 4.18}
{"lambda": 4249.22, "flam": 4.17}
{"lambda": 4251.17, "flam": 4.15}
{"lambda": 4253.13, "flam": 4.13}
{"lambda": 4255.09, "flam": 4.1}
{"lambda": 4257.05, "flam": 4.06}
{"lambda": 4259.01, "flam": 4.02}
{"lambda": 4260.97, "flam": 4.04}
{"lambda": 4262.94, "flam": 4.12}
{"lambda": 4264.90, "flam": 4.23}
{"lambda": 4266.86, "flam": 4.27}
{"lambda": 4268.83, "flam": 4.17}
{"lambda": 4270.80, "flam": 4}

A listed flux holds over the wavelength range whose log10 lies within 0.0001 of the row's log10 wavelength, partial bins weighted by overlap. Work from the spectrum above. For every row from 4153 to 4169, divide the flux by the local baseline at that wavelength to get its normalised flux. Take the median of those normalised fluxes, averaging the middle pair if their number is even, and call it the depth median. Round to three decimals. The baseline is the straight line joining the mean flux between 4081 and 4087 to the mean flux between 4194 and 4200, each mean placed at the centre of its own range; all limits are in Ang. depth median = 0.983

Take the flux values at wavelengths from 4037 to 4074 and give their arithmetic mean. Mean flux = 4.07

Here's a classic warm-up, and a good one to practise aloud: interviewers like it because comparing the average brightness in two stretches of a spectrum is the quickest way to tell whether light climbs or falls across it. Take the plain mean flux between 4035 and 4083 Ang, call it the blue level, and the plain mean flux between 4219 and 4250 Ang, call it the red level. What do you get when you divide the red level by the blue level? 1.00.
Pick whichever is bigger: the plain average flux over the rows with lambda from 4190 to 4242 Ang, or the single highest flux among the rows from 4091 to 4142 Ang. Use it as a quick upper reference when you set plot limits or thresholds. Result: 4.25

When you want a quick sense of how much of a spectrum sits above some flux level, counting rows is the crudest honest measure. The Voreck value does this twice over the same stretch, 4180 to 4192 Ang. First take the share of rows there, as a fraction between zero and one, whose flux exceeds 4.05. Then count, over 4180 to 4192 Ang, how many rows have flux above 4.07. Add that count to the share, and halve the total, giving 2.33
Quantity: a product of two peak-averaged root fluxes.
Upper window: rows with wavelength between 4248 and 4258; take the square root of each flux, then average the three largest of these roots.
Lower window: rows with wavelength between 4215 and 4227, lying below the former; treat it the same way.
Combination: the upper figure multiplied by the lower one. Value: 4.07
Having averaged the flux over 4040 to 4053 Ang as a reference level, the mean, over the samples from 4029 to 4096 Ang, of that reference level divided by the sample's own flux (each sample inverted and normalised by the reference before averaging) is 1.02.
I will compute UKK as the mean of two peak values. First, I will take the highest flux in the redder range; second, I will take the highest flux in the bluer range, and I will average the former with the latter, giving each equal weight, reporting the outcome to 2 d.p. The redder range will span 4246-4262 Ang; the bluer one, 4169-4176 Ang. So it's 4.20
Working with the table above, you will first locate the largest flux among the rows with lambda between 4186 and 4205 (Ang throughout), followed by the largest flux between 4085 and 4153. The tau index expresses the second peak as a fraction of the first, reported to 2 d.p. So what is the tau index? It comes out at 0.97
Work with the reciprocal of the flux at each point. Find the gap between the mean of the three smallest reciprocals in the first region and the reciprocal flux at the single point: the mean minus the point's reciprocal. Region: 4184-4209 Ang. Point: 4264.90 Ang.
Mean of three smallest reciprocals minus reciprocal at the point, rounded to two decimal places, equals -0.01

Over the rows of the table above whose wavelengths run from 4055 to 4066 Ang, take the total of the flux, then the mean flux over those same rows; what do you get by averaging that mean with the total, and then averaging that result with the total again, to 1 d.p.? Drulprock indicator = 19.5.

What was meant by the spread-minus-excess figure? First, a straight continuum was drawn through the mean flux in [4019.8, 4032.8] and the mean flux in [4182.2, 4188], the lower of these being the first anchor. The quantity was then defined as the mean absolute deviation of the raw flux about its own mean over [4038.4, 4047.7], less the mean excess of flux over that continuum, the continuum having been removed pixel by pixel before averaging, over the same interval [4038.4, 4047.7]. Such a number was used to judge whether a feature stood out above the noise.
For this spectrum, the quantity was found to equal 0.33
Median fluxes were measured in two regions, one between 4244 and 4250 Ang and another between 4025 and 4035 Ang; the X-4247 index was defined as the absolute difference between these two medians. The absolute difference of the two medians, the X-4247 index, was 0.15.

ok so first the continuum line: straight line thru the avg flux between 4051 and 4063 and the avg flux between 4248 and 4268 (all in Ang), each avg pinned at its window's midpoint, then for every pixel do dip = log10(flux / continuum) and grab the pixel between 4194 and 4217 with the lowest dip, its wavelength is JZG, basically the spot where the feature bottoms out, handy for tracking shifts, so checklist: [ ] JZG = 4216.08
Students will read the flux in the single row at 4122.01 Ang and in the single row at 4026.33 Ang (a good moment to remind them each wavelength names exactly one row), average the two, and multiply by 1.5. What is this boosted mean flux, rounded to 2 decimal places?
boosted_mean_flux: 6.19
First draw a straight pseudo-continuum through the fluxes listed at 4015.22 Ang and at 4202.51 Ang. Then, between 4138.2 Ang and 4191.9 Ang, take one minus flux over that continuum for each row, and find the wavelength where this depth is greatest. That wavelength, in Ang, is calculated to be 4156.32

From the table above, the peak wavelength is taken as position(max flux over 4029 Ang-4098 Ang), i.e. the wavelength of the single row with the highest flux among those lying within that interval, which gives 4052.37 Ang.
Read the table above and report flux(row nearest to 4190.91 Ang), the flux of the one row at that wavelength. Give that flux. 4.25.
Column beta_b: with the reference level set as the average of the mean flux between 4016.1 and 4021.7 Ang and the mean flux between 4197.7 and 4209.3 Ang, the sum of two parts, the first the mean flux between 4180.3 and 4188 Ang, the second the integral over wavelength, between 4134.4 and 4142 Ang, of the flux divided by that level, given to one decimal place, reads 11.1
